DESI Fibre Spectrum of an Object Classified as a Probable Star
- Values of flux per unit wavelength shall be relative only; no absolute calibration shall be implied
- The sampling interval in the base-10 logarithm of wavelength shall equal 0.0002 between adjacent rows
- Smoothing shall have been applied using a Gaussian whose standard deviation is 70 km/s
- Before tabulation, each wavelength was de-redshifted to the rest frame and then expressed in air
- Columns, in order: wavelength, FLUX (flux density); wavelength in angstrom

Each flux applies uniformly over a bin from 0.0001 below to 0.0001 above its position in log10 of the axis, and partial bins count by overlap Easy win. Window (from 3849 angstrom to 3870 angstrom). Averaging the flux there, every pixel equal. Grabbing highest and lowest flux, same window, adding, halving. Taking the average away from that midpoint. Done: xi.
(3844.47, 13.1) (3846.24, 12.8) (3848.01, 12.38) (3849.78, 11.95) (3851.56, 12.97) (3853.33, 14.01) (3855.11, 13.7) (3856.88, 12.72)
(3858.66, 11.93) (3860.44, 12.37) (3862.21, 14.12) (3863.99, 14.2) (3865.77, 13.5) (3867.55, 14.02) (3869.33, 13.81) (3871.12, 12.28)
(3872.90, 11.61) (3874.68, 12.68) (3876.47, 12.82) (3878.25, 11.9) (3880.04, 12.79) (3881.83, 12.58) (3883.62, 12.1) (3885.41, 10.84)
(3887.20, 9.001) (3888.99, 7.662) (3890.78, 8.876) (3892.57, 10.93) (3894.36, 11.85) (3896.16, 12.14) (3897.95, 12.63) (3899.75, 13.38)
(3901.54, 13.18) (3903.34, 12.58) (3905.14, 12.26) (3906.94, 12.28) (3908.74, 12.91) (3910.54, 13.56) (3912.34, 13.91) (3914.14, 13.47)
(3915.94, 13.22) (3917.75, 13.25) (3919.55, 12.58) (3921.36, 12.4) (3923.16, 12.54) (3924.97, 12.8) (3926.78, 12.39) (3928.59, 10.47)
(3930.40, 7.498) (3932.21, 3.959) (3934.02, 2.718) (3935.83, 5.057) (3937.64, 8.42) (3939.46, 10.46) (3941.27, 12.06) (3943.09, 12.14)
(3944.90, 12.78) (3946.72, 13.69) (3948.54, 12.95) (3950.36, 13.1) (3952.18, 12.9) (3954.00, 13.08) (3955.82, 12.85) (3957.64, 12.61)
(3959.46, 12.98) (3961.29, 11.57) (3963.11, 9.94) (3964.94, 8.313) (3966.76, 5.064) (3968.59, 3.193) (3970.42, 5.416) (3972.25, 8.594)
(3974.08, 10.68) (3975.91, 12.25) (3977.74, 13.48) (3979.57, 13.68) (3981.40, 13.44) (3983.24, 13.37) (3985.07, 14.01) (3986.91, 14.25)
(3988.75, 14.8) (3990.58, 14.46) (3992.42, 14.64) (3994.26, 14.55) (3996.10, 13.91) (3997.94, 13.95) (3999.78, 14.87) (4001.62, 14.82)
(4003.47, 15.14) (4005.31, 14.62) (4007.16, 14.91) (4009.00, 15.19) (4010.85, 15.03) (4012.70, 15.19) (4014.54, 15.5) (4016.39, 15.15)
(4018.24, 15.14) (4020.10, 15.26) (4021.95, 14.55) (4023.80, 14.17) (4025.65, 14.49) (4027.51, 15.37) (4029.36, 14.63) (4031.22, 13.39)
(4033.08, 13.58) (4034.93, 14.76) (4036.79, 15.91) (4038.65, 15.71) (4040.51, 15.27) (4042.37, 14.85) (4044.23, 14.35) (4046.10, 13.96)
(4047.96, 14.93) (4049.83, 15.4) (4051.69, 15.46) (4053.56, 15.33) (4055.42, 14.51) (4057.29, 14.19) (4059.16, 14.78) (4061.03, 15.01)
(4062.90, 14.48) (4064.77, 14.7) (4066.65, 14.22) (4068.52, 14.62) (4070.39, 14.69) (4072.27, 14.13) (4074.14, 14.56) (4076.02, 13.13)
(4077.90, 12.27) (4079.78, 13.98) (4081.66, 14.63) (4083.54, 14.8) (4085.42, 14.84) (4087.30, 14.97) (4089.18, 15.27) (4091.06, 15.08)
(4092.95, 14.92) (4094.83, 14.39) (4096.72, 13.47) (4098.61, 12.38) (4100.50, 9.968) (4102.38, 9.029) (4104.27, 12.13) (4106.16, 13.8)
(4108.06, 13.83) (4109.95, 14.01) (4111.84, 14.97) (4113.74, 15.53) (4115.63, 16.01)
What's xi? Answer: -0.21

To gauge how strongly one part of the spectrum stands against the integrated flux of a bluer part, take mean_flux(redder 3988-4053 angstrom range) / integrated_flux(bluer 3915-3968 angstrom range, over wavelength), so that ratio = 0.026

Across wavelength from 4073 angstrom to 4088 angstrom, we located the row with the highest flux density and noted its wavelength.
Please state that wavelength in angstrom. 4087.30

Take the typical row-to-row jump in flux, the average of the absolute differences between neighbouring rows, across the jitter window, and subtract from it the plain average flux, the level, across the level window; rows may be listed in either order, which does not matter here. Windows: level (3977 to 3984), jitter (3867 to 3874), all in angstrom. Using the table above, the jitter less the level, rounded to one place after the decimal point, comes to -12.7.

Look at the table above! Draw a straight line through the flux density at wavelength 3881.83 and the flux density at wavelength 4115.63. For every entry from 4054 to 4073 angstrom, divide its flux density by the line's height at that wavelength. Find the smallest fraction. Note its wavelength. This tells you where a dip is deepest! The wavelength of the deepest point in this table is 4072.27 angstrom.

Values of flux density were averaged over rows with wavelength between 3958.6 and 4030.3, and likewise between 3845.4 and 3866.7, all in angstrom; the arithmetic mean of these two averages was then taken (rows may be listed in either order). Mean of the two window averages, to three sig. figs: 13.1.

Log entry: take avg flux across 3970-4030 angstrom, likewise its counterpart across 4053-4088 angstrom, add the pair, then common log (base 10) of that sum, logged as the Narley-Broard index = 1.45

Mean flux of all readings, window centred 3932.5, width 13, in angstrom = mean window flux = 7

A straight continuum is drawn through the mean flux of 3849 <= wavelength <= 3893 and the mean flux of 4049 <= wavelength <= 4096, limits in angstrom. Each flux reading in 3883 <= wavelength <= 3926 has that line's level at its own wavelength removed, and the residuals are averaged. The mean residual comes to -0.51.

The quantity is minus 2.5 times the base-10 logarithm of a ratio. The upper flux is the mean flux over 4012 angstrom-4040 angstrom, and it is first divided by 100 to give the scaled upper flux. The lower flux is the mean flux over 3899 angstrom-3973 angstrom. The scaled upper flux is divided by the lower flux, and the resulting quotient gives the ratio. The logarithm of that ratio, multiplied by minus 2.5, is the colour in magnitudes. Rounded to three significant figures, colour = 4.67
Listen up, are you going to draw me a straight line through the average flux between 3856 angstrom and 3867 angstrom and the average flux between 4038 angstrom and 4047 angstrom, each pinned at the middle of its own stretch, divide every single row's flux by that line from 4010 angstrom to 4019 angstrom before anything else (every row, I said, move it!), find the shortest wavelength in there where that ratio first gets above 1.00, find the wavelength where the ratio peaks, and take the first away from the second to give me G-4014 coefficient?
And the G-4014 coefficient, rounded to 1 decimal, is 3.7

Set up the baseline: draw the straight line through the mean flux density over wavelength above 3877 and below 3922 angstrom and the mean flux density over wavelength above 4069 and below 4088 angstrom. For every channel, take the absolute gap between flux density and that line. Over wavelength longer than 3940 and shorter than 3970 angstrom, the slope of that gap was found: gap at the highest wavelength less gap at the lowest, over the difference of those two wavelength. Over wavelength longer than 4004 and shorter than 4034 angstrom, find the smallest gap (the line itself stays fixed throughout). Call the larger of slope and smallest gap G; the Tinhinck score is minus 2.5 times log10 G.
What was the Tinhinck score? 1.2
